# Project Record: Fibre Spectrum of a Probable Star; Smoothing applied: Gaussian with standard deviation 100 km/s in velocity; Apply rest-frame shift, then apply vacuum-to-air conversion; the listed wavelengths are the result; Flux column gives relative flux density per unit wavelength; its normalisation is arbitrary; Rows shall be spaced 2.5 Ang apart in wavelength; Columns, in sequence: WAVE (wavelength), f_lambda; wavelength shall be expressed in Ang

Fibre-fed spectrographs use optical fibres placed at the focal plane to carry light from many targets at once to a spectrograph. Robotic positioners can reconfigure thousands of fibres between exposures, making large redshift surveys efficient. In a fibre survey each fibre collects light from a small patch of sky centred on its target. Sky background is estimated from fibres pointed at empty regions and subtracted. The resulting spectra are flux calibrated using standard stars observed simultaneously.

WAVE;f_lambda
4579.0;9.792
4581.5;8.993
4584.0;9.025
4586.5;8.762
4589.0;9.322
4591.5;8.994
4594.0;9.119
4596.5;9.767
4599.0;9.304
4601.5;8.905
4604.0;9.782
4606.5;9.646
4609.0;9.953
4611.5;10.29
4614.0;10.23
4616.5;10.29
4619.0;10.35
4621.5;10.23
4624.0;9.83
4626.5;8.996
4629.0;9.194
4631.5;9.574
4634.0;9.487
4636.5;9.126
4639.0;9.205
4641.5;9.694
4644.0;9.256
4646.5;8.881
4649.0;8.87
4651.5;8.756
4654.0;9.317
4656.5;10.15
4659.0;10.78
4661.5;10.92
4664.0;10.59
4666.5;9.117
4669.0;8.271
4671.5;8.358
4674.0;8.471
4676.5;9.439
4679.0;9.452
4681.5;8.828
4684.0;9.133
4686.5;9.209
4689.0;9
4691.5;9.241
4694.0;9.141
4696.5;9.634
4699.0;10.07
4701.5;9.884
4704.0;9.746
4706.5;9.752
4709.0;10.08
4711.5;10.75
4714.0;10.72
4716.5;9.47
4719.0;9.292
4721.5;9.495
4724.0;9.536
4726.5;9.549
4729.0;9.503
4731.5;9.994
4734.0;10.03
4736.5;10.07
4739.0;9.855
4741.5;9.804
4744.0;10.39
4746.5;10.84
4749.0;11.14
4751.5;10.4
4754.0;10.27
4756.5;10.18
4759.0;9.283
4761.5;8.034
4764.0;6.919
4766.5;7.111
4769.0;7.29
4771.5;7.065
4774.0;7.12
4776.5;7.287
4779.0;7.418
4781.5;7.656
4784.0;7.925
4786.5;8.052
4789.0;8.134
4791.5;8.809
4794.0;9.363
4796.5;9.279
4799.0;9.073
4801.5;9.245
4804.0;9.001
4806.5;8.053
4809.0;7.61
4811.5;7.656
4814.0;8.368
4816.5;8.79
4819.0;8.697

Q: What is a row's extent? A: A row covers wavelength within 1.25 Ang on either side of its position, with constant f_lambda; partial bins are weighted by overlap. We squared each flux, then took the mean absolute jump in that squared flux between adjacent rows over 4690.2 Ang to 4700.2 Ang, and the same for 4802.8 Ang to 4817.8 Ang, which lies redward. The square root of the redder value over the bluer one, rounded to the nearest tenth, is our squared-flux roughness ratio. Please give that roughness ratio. 1.1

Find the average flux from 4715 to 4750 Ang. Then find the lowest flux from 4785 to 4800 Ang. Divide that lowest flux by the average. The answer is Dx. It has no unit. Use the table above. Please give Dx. 0.81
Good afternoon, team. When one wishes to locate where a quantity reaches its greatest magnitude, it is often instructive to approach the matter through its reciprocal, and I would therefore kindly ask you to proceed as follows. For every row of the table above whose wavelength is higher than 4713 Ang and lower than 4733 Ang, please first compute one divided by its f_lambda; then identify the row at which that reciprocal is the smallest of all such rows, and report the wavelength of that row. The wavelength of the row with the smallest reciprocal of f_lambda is 4714.0 Ang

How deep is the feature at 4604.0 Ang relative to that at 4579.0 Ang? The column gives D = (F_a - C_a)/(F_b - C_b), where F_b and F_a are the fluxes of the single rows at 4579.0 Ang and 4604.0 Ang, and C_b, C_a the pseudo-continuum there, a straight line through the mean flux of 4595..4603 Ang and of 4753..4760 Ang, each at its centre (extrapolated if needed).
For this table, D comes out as 0.81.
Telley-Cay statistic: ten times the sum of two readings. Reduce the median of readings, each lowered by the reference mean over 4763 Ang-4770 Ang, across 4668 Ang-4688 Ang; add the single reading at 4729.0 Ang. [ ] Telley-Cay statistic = 114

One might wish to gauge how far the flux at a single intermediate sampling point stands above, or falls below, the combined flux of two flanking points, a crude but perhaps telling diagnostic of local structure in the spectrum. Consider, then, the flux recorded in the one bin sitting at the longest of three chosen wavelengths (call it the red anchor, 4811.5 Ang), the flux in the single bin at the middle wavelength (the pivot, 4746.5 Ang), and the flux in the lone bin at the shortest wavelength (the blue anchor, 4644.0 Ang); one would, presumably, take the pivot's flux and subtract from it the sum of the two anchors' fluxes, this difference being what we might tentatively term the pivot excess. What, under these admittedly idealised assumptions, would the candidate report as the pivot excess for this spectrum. -6.1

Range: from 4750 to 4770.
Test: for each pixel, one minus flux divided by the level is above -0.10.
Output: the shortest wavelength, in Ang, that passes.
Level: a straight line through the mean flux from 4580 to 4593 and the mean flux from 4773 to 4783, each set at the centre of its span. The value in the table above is 4761.5 Ang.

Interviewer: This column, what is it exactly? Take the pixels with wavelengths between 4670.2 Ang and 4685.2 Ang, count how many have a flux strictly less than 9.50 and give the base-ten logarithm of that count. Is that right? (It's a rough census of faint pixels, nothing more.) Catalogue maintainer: 0.78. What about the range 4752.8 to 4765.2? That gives 0.48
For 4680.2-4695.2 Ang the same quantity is 0.78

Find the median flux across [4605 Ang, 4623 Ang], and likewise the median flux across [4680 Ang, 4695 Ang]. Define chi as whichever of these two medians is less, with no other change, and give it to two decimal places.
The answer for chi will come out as 9.14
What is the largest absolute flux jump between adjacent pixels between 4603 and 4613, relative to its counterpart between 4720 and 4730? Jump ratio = 7.3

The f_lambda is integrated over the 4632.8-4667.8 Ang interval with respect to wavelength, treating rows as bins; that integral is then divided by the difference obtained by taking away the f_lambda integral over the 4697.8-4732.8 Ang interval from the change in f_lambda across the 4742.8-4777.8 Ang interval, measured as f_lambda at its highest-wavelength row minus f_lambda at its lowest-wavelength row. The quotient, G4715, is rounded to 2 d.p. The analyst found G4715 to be -0.96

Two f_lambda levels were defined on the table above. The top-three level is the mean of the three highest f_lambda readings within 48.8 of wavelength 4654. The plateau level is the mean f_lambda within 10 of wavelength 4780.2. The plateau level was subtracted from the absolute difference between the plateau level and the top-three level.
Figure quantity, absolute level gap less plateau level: -4.4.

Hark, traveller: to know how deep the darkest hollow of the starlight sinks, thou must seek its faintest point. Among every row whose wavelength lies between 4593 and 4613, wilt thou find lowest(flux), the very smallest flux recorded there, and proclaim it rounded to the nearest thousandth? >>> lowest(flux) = 8.905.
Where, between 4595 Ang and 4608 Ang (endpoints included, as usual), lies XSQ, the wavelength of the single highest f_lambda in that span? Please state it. 4604.0 Ang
